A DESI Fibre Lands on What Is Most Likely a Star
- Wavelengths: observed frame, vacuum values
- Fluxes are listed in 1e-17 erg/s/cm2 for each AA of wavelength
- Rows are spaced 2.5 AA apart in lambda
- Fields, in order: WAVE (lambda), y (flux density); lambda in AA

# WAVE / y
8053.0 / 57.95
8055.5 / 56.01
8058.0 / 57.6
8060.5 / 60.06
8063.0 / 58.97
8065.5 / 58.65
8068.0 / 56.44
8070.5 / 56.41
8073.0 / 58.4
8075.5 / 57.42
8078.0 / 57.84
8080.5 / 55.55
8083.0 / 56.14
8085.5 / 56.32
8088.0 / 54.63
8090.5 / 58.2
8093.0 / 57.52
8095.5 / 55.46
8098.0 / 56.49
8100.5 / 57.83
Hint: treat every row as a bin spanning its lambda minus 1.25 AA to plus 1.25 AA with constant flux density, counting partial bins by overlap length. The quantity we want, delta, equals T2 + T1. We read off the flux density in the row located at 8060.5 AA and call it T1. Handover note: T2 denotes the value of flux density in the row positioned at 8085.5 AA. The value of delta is 116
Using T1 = 60.06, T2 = 56.32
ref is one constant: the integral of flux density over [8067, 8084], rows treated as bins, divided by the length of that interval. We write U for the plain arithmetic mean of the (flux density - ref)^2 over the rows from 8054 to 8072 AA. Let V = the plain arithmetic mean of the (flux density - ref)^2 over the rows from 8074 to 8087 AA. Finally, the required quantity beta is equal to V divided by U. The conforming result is 0.3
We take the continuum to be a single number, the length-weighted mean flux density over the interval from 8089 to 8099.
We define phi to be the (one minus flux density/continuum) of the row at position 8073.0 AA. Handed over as -0.027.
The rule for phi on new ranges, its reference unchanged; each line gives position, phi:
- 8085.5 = 0.010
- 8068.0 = 0.008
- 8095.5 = 0.025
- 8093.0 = -0.011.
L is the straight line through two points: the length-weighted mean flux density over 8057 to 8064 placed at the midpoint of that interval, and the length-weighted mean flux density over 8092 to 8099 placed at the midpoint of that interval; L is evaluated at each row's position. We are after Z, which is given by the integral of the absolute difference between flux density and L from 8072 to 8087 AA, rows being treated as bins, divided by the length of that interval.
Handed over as 0.86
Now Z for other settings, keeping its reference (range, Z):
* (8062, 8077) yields 0.81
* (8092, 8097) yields 0.91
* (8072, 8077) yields 0.39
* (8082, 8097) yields 1.26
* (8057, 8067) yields 0.75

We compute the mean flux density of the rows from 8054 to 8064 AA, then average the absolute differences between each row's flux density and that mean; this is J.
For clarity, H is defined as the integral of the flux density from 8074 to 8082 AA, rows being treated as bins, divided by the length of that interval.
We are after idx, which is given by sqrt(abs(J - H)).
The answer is 7.46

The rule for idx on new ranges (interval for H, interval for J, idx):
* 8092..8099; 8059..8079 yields 7.45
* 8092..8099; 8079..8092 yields 7.46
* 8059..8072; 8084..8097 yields 7.55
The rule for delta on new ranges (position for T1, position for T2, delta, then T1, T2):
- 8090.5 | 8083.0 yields 114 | 58.2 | 56.14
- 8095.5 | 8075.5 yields 113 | 55.46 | 57.42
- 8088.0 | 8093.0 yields 112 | 54.63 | 57.52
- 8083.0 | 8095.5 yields 112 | 56.14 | 55.46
